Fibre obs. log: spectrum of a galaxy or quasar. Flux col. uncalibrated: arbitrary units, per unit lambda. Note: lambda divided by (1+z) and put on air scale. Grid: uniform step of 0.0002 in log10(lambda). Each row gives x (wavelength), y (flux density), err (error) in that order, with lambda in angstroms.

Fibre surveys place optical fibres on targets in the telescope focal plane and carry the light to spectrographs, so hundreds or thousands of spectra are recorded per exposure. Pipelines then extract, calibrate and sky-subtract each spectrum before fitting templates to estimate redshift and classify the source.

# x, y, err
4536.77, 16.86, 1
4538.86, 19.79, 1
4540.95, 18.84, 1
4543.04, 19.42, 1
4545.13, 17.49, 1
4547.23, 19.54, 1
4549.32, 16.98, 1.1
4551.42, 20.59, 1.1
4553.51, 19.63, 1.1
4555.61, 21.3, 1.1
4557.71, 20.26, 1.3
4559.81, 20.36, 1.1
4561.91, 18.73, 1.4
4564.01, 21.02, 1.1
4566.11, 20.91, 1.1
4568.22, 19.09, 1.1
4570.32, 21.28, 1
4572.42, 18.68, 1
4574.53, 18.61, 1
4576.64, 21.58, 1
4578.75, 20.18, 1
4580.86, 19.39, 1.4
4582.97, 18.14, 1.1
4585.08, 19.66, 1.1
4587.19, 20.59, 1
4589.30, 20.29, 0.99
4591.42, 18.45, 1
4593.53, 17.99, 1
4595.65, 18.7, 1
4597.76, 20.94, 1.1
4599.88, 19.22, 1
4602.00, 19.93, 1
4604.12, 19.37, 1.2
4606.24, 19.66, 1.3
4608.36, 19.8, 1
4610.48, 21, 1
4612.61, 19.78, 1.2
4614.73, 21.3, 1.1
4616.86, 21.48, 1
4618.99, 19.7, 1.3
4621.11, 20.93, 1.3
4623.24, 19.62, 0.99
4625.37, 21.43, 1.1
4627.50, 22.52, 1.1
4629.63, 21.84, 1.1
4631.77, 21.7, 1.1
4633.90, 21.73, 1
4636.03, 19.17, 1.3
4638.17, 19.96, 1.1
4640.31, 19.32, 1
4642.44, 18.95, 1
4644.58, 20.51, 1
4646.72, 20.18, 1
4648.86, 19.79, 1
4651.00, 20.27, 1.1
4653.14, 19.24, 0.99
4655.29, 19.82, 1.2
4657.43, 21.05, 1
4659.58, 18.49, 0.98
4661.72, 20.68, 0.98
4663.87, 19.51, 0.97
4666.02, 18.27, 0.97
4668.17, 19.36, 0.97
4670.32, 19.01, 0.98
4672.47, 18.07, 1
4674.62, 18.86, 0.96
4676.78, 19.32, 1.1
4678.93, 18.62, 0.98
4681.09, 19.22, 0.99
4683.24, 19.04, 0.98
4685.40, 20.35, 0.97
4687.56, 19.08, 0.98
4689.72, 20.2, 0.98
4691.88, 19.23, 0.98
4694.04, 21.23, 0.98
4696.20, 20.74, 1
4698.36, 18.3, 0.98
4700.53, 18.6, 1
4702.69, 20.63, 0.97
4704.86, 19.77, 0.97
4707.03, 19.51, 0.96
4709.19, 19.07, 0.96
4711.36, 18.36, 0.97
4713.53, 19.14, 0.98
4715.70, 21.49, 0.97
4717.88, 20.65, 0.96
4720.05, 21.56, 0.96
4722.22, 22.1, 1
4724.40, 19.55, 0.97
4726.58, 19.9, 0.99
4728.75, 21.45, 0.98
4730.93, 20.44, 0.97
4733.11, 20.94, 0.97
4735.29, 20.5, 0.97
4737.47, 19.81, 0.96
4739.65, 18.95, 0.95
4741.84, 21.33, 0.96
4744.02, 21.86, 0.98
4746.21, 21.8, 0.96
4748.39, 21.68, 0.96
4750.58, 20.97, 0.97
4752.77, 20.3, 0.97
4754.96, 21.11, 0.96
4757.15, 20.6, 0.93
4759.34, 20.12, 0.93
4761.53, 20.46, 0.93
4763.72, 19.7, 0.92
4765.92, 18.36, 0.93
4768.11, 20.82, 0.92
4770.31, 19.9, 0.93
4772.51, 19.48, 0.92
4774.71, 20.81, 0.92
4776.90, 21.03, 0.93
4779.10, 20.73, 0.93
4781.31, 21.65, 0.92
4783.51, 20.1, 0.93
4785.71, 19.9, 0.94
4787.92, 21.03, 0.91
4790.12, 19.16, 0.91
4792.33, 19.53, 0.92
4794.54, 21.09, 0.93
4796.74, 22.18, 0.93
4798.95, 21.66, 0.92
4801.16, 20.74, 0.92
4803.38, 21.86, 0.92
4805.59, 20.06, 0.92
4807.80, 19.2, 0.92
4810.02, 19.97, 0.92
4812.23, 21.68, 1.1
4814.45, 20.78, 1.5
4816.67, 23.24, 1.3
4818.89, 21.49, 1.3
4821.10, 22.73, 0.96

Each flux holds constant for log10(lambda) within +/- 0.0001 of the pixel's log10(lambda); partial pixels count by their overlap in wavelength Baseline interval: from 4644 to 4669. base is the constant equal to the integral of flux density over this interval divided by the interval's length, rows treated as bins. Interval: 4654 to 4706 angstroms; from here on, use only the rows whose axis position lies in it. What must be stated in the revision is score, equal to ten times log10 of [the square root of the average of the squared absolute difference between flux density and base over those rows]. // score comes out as -0.23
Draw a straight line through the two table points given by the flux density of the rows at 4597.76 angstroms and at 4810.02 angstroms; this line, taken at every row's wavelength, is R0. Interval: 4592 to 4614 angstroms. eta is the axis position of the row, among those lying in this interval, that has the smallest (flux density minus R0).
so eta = 4593.53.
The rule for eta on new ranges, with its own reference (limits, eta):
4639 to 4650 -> 4642.44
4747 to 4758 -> 4752.77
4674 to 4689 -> 4678.93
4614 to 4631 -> 4623.24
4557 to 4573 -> 4572.42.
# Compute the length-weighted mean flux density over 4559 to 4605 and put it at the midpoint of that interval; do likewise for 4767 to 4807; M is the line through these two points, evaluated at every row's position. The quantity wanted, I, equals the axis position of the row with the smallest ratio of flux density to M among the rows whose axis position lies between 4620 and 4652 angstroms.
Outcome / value 4642.44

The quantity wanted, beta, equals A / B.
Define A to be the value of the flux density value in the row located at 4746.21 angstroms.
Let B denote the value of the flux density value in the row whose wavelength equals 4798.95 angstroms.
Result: 1.01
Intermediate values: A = 21.8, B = 21.66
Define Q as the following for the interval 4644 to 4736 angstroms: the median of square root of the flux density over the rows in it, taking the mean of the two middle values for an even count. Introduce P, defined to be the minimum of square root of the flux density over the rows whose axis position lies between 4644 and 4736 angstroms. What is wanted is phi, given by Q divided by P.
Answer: 1.05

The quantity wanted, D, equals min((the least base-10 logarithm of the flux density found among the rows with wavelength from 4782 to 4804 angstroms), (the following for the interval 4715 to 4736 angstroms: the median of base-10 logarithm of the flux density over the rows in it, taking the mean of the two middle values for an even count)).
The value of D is 1.28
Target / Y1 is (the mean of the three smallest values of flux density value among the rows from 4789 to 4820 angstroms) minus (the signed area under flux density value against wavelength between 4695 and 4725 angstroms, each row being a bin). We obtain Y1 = -580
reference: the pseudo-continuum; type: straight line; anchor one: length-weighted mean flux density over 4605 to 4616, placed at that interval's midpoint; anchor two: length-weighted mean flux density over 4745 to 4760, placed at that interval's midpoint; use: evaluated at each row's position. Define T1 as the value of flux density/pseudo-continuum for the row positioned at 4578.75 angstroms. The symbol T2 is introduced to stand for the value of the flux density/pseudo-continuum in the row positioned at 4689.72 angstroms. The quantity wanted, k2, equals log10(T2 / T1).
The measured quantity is -0.010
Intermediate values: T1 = 1.001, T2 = 0.98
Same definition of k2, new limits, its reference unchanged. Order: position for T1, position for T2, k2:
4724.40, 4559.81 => 0.034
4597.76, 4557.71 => -0.010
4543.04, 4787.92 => 0.011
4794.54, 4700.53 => -0.046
